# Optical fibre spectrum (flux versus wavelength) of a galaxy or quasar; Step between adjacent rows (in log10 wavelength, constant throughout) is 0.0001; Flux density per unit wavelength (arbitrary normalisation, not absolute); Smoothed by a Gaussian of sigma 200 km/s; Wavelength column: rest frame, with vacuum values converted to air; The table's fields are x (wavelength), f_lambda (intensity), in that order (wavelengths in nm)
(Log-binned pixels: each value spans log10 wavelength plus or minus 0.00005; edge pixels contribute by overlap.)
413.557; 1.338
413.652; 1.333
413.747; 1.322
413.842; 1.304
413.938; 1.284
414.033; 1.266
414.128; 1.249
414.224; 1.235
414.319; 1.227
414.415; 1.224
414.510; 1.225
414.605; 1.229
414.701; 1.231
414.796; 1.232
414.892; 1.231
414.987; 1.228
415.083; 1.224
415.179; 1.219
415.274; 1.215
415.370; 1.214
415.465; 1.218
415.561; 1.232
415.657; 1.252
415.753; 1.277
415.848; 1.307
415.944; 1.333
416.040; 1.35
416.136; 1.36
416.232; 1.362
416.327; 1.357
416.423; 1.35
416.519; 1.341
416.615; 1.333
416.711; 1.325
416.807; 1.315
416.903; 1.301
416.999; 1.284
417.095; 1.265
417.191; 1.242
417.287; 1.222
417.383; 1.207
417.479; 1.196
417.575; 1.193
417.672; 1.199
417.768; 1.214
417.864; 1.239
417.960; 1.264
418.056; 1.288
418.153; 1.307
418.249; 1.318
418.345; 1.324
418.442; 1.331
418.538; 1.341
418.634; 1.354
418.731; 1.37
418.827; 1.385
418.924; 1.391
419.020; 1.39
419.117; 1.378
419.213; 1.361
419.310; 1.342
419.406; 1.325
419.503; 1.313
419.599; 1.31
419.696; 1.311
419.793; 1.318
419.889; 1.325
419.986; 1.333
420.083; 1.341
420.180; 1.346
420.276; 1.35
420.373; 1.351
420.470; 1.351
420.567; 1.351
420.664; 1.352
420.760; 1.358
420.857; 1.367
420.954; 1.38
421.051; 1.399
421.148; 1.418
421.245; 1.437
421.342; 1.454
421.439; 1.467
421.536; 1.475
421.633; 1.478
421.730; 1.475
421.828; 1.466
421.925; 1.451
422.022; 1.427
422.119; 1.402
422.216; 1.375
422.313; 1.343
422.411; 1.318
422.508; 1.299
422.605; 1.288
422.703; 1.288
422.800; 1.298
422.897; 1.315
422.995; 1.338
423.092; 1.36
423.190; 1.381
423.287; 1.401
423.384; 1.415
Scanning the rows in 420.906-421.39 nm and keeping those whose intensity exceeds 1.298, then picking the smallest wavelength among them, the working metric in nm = 420.954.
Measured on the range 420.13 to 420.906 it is 420.180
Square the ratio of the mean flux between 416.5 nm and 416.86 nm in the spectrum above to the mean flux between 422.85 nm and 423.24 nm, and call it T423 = 0.97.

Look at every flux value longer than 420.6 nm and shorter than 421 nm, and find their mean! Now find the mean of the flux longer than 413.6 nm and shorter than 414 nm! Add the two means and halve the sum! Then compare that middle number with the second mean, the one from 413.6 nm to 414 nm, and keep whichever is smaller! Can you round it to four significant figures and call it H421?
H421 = 1.311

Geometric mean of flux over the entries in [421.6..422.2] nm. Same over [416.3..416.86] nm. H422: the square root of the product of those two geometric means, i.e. 1.392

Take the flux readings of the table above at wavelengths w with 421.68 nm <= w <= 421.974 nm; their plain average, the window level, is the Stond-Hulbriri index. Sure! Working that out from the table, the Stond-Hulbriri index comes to 1.46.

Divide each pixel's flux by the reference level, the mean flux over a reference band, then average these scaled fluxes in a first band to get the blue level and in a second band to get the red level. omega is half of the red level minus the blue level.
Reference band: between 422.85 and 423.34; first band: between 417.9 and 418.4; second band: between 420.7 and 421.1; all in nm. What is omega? 0.03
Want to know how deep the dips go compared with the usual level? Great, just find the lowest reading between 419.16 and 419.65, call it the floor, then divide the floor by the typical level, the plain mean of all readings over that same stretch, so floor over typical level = 0.98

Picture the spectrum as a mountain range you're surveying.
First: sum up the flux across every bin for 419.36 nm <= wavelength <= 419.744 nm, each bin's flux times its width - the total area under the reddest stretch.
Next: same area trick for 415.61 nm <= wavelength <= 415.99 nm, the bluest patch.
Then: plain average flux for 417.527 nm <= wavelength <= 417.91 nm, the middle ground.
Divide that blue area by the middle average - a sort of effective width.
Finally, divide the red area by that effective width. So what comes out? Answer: 1.24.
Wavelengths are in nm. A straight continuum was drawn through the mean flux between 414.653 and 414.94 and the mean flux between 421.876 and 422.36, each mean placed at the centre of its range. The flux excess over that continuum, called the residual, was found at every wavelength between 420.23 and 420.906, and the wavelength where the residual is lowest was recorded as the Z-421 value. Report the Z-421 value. 420.664 nm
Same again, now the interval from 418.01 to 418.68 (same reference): 418.056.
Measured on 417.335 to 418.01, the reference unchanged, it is 417.575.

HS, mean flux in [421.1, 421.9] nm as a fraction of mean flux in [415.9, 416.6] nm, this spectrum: 1.08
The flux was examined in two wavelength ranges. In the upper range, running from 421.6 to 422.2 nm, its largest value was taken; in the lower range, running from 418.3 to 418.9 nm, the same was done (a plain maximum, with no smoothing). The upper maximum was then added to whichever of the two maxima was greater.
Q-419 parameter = 2.96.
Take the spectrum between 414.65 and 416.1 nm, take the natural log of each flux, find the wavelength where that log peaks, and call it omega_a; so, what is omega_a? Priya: 416.040 nm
